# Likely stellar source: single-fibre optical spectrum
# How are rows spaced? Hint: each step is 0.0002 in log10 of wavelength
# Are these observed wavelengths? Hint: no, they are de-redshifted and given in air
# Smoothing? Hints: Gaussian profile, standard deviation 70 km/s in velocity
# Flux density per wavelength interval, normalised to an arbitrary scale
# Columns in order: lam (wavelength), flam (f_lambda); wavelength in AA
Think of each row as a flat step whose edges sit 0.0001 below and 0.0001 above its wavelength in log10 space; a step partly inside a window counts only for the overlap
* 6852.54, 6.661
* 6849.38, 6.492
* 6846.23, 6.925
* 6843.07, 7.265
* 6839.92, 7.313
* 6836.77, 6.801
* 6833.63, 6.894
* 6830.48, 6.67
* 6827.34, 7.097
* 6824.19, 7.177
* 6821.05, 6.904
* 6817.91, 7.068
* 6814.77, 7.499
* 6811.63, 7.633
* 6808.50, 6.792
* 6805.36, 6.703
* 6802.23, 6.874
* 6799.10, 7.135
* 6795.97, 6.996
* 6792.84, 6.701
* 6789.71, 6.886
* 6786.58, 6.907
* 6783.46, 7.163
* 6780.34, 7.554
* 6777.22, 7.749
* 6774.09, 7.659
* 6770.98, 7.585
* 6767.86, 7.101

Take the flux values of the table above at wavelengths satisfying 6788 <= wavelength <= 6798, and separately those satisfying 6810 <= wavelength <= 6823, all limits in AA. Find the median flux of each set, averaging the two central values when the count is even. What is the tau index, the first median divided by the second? 0.95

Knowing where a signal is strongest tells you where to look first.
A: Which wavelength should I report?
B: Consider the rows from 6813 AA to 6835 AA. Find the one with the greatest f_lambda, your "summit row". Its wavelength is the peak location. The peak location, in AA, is 6814.77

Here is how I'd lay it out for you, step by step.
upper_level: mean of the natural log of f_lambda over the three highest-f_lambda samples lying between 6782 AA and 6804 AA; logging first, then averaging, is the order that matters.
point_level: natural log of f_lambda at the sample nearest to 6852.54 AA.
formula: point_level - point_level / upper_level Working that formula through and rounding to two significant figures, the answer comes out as 0.93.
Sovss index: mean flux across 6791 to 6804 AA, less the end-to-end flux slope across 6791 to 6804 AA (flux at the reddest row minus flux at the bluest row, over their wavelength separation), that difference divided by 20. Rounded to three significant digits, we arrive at 0.345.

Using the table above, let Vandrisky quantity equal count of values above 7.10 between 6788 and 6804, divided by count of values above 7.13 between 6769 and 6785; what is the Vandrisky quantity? 0.20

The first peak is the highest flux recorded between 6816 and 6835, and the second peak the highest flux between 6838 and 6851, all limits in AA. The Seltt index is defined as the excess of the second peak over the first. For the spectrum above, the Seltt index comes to 0.1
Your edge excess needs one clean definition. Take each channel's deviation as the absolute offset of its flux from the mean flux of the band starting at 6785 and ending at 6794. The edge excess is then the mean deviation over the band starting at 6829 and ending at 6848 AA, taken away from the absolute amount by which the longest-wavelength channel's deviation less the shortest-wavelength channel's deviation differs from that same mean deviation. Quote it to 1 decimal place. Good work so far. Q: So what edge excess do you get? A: 0.1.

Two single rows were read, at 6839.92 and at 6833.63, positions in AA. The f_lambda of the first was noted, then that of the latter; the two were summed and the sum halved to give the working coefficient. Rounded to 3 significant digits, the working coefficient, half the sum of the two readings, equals 7.10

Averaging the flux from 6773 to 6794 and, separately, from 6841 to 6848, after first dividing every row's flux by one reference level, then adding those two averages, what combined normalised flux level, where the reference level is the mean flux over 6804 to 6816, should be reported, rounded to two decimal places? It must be 2.00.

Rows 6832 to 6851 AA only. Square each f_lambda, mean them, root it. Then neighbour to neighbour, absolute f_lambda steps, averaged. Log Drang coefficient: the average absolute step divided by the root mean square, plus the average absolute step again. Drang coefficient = 0.33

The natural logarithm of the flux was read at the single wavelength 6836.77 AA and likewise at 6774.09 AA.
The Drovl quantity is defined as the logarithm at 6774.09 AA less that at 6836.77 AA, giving 0.12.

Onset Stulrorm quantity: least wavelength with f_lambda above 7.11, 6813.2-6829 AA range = 6814.77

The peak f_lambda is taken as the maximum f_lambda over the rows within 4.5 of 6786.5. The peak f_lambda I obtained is 7.163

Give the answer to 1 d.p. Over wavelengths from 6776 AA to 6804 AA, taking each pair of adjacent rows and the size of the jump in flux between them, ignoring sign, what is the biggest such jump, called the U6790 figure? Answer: 0.4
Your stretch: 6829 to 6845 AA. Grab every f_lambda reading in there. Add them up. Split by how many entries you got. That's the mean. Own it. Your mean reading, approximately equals 6.99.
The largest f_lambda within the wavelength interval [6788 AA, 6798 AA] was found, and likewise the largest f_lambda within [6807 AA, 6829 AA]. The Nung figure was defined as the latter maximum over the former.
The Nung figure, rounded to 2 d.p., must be 1.09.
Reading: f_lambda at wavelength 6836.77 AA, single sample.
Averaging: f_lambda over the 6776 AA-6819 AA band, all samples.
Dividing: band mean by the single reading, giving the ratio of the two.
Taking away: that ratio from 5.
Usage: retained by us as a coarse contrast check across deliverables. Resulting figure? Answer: 3.95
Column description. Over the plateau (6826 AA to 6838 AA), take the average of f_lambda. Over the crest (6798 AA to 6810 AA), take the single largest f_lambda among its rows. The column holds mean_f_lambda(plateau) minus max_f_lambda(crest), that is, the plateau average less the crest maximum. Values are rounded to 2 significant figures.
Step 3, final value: -0.27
